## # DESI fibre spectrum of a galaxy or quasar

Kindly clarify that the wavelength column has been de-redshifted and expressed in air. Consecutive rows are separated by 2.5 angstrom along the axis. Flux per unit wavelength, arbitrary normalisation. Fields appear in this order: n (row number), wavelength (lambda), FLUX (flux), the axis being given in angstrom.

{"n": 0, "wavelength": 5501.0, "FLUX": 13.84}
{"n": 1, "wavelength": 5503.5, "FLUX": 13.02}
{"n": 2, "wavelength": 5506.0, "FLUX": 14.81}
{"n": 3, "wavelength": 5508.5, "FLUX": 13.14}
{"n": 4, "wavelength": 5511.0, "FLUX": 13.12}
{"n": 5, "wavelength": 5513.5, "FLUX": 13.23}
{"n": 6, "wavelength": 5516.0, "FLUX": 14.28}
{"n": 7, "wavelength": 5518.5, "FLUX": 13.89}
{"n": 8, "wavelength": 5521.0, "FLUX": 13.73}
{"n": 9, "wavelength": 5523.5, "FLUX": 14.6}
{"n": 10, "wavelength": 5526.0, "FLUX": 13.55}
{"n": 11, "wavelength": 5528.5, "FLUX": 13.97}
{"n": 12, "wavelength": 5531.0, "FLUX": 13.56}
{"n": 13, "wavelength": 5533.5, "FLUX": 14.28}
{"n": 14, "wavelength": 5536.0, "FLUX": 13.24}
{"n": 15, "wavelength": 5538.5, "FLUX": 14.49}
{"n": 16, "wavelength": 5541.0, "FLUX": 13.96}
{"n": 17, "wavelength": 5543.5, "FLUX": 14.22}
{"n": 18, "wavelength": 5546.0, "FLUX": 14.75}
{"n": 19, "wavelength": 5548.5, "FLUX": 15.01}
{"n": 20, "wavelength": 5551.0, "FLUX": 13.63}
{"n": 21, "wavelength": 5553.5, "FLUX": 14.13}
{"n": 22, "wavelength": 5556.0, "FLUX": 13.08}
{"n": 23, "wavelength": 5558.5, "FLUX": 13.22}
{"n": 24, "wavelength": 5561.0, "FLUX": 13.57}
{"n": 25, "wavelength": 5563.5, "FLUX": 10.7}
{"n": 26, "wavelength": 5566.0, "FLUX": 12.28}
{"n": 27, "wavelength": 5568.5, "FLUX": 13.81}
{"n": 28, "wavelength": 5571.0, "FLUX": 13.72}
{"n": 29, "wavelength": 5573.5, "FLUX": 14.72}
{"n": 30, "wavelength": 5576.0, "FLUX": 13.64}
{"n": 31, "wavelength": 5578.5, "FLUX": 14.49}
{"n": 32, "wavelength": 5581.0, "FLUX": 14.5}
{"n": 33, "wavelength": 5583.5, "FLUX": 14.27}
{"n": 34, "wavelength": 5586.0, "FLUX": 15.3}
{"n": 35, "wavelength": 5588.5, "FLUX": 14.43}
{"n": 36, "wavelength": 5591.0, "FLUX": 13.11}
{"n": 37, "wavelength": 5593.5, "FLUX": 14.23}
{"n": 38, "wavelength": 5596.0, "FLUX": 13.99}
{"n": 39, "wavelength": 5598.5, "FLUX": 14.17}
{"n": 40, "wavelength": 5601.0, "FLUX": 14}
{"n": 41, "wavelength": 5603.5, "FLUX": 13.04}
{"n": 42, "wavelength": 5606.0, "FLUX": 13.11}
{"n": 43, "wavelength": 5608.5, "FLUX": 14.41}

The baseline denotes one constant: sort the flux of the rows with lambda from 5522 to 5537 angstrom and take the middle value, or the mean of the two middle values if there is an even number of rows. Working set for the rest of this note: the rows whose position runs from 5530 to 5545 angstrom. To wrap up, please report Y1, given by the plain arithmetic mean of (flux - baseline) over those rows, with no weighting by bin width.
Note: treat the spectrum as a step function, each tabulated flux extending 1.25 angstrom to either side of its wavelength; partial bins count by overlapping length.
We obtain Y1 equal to 0.2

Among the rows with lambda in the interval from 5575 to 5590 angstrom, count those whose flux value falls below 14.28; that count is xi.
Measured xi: 2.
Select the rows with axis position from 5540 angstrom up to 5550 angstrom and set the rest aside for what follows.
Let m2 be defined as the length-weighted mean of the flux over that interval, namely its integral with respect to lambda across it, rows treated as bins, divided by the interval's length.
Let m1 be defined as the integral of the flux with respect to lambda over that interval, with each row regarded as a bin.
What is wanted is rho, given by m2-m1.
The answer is -130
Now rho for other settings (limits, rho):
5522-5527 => -56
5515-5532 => -223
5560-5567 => -73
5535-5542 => -84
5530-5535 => -56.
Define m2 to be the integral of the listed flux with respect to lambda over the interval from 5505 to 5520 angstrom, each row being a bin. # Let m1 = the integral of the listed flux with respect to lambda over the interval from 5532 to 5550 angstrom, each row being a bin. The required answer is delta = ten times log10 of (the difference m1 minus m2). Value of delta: 17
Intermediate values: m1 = 257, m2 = 206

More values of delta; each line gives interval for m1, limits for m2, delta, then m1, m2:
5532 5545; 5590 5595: 21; 183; 69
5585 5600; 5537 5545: 20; 213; 114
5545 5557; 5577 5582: 20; 170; 72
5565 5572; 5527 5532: 14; 93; 69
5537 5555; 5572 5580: 22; 257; 114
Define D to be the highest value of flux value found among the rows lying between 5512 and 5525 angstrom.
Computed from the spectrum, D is 14.6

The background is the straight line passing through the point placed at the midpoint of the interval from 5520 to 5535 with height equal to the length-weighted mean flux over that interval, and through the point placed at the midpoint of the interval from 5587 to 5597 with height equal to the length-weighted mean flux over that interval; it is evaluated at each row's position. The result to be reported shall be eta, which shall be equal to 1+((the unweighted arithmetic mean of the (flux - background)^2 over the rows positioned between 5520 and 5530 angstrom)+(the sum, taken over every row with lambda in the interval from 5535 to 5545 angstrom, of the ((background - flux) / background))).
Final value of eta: 1.15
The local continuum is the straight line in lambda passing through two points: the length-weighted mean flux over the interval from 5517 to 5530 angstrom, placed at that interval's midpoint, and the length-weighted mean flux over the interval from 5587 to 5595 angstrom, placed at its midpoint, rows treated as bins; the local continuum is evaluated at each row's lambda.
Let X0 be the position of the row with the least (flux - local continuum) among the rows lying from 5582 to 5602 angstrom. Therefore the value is 5591.0 angstrom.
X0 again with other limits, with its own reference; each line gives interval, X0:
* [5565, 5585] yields 5566.0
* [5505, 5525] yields 5511.0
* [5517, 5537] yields 5536.0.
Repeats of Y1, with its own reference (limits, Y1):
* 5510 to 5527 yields 0.0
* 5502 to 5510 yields -0.1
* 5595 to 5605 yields 0.0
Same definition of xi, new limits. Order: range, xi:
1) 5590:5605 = 6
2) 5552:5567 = 6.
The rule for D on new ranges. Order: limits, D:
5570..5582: 14.72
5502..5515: 14.81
